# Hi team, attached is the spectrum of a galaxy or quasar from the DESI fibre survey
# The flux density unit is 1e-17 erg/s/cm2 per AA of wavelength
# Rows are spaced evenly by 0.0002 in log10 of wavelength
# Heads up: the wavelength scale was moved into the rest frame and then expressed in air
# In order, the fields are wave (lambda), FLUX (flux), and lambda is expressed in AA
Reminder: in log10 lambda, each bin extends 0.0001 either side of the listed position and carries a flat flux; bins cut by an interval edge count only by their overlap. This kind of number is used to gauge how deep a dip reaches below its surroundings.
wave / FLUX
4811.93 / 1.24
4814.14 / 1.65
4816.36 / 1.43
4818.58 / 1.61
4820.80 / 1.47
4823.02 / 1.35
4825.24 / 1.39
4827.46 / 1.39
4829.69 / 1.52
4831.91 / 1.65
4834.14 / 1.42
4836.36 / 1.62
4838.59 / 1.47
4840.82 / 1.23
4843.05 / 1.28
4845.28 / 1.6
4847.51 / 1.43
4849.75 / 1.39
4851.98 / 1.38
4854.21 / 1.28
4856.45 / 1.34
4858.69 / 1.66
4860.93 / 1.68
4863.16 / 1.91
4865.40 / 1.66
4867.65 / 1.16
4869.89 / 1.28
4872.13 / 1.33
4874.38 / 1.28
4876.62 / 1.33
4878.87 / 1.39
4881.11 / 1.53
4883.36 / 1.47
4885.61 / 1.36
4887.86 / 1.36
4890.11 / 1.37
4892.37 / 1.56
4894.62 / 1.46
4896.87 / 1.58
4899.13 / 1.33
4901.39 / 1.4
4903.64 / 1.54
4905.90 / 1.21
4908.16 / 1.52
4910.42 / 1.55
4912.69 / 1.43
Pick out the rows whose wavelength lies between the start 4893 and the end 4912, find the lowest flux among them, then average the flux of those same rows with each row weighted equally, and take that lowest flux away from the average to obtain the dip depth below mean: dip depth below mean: 0.24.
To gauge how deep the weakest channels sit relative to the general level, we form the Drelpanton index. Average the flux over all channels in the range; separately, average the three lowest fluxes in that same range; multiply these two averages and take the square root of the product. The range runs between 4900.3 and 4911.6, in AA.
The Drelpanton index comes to 1.41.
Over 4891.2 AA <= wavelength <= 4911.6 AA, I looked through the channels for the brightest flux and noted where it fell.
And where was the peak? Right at 4896.87 AA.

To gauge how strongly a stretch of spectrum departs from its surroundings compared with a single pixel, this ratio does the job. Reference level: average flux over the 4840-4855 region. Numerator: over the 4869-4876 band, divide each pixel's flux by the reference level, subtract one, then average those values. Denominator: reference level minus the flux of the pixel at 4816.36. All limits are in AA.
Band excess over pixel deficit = 1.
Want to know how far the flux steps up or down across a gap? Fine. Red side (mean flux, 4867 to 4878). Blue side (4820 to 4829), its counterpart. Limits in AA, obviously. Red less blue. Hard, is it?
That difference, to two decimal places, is -0.12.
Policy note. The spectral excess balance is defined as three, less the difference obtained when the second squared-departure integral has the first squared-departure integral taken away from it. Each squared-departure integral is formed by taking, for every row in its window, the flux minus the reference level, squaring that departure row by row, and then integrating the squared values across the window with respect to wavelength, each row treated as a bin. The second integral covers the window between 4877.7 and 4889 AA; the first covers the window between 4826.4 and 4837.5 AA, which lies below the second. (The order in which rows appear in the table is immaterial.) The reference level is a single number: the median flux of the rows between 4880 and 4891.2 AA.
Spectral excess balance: 3.3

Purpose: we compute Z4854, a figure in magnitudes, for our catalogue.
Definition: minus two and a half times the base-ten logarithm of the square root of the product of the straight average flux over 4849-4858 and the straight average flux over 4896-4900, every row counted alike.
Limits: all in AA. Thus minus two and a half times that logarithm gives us -0.37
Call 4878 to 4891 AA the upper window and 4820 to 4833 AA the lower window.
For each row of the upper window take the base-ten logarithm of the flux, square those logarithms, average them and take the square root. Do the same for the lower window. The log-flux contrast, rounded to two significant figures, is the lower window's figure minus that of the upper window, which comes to 0.015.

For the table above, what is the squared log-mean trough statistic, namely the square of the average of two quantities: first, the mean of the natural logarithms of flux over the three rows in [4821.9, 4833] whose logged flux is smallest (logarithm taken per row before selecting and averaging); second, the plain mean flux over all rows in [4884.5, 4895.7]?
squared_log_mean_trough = 0.758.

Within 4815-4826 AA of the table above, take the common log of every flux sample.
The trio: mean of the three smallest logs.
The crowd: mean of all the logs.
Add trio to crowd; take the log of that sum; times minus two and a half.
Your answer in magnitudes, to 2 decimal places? 1.29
